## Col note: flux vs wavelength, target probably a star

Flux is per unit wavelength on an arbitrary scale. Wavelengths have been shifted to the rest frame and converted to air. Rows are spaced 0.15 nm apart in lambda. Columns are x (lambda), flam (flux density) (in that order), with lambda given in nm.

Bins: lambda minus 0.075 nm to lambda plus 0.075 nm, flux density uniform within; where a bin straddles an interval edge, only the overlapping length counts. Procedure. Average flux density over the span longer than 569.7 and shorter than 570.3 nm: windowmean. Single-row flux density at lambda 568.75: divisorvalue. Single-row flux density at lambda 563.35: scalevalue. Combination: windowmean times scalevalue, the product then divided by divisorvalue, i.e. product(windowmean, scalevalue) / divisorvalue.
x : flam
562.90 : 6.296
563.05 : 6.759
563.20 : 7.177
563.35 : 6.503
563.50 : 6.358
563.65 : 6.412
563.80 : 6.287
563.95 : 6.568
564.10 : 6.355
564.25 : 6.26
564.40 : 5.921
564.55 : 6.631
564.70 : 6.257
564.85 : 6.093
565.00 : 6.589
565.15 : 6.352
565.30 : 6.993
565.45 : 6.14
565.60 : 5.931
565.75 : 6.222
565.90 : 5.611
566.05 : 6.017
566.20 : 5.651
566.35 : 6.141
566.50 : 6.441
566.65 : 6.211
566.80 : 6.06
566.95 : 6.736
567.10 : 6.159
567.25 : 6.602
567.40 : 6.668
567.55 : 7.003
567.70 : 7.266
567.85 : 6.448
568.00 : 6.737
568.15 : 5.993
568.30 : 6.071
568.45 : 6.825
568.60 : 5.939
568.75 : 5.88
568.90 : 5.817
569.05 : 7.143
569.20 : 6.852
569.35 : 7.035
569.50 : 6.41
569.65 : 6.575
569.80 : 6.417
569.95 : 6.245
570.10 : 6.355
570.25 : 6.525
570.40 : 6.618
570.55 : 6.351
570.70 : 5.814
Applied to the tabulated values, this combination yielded 7.06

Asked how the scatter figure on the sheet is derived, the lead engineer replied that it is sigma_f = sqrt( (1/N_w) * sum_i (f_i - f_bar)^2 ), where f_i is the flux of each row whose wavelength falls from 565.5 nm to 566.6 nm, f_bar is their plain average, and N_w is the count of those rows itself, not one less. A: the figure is 0.28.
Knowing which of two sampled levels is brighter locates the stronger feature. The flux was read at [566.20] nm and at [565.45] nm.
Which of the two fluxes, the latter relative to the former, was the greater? 6.14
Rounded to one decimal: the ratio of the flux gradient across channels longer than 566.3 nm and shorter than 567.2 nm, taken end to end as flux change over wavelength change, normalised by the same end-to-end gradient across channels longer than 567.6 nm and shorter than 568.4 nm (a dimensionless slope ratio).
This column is 0.0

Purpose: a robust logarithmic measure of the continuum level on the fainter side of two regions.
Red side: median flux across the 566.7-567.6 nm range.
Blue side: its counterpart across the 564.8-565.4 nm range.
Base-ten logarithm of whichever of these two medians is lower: 0.811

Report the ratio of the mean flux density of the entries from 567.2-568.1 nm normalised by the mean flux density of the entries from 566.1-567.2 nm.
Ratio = 1.09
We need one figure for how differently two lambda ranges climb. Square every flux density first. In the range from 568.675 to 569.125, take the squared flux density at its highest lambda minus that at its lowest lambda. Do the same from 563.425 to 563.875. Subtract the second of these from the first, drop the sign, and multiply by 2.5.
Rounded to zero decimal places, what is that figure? 43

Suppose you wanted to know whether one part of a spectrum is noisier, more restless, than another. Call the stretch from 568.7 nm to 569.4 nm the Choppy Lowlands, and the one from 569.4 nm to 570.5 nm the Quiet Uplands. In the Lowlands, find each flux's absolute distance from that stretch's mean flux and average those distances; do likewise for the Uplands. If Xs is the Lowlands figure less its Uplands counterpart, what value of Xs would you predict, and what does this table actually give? 0.5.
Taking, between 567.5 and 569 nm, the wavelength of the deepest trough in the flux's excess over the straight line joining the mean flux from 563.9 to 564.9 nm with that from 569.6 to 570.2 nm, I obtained 568.90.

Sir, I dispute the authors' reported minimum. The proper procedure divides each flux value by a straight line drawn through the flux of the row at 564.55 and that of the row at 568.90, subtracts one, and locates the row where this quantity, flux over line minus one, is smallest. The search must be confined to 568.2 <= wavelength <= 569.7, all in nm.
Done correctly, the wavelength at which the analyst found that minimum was 568.90 nm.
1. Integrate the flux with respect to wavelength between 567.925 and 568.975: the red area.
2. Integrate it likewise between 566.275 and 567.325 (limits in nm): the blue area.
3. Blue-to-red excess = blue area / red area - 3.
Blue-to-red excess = -1.97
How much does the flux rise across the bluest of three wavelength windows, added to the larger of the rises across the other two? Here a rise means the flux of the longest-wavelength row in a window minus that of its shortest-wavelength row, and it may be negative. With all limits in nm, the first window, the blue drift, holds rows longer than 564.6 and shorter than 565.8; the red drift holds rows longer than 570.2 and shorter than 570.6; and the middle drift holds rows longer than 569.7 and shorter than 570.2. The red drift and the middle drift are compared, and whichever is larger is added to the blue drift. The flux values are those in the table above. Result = -0.10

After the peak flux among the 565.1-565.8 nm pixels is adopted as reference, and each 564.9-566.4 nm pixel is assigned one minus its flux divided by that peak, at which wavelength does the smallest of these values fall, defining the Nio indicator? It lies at 565.30 nm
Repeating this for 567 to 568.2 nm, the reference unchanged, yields 567.70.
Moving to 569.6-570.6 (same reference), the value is 570.40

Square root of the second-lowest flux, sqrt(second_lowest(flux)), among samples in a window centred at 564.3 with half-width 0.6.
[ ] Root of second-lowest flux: 2.47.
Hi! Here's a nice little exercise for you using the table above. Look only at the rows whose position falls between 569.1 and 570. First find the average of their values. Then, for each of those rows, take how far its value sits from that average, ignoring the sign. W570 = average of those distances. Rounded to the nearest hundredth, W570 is 0.24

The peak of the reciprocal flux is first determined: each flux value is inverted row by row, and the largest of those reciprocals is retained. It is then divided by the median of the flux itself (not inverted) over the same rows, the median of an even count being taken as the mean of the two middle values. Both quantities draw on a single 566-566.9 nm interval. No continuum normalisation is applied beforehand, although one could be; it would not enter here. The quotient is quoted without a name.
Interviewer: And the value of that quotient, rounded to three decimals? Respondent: 0.029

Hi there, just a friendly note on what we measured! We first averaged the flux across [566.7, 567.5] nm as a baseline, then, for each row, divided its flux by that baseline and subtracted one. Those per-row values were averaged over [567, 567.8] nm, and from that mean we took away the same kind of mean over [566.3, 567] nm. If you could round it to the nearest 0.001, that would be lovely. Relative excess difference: 0.065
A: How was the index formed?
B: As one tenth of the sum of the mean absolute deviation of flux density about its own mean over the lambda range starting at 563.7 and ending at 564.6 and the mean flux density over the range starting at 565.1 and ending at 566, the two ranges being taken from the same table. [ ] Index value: 0.64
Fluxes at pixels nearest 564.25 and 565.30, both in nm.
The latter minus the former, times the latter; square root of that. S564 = 2.3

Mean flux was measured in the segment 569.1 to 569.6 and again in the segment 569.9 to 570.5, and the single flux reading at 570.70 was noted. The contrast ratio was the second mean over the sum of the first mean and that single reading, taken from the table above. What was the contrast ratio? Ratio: 0.512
